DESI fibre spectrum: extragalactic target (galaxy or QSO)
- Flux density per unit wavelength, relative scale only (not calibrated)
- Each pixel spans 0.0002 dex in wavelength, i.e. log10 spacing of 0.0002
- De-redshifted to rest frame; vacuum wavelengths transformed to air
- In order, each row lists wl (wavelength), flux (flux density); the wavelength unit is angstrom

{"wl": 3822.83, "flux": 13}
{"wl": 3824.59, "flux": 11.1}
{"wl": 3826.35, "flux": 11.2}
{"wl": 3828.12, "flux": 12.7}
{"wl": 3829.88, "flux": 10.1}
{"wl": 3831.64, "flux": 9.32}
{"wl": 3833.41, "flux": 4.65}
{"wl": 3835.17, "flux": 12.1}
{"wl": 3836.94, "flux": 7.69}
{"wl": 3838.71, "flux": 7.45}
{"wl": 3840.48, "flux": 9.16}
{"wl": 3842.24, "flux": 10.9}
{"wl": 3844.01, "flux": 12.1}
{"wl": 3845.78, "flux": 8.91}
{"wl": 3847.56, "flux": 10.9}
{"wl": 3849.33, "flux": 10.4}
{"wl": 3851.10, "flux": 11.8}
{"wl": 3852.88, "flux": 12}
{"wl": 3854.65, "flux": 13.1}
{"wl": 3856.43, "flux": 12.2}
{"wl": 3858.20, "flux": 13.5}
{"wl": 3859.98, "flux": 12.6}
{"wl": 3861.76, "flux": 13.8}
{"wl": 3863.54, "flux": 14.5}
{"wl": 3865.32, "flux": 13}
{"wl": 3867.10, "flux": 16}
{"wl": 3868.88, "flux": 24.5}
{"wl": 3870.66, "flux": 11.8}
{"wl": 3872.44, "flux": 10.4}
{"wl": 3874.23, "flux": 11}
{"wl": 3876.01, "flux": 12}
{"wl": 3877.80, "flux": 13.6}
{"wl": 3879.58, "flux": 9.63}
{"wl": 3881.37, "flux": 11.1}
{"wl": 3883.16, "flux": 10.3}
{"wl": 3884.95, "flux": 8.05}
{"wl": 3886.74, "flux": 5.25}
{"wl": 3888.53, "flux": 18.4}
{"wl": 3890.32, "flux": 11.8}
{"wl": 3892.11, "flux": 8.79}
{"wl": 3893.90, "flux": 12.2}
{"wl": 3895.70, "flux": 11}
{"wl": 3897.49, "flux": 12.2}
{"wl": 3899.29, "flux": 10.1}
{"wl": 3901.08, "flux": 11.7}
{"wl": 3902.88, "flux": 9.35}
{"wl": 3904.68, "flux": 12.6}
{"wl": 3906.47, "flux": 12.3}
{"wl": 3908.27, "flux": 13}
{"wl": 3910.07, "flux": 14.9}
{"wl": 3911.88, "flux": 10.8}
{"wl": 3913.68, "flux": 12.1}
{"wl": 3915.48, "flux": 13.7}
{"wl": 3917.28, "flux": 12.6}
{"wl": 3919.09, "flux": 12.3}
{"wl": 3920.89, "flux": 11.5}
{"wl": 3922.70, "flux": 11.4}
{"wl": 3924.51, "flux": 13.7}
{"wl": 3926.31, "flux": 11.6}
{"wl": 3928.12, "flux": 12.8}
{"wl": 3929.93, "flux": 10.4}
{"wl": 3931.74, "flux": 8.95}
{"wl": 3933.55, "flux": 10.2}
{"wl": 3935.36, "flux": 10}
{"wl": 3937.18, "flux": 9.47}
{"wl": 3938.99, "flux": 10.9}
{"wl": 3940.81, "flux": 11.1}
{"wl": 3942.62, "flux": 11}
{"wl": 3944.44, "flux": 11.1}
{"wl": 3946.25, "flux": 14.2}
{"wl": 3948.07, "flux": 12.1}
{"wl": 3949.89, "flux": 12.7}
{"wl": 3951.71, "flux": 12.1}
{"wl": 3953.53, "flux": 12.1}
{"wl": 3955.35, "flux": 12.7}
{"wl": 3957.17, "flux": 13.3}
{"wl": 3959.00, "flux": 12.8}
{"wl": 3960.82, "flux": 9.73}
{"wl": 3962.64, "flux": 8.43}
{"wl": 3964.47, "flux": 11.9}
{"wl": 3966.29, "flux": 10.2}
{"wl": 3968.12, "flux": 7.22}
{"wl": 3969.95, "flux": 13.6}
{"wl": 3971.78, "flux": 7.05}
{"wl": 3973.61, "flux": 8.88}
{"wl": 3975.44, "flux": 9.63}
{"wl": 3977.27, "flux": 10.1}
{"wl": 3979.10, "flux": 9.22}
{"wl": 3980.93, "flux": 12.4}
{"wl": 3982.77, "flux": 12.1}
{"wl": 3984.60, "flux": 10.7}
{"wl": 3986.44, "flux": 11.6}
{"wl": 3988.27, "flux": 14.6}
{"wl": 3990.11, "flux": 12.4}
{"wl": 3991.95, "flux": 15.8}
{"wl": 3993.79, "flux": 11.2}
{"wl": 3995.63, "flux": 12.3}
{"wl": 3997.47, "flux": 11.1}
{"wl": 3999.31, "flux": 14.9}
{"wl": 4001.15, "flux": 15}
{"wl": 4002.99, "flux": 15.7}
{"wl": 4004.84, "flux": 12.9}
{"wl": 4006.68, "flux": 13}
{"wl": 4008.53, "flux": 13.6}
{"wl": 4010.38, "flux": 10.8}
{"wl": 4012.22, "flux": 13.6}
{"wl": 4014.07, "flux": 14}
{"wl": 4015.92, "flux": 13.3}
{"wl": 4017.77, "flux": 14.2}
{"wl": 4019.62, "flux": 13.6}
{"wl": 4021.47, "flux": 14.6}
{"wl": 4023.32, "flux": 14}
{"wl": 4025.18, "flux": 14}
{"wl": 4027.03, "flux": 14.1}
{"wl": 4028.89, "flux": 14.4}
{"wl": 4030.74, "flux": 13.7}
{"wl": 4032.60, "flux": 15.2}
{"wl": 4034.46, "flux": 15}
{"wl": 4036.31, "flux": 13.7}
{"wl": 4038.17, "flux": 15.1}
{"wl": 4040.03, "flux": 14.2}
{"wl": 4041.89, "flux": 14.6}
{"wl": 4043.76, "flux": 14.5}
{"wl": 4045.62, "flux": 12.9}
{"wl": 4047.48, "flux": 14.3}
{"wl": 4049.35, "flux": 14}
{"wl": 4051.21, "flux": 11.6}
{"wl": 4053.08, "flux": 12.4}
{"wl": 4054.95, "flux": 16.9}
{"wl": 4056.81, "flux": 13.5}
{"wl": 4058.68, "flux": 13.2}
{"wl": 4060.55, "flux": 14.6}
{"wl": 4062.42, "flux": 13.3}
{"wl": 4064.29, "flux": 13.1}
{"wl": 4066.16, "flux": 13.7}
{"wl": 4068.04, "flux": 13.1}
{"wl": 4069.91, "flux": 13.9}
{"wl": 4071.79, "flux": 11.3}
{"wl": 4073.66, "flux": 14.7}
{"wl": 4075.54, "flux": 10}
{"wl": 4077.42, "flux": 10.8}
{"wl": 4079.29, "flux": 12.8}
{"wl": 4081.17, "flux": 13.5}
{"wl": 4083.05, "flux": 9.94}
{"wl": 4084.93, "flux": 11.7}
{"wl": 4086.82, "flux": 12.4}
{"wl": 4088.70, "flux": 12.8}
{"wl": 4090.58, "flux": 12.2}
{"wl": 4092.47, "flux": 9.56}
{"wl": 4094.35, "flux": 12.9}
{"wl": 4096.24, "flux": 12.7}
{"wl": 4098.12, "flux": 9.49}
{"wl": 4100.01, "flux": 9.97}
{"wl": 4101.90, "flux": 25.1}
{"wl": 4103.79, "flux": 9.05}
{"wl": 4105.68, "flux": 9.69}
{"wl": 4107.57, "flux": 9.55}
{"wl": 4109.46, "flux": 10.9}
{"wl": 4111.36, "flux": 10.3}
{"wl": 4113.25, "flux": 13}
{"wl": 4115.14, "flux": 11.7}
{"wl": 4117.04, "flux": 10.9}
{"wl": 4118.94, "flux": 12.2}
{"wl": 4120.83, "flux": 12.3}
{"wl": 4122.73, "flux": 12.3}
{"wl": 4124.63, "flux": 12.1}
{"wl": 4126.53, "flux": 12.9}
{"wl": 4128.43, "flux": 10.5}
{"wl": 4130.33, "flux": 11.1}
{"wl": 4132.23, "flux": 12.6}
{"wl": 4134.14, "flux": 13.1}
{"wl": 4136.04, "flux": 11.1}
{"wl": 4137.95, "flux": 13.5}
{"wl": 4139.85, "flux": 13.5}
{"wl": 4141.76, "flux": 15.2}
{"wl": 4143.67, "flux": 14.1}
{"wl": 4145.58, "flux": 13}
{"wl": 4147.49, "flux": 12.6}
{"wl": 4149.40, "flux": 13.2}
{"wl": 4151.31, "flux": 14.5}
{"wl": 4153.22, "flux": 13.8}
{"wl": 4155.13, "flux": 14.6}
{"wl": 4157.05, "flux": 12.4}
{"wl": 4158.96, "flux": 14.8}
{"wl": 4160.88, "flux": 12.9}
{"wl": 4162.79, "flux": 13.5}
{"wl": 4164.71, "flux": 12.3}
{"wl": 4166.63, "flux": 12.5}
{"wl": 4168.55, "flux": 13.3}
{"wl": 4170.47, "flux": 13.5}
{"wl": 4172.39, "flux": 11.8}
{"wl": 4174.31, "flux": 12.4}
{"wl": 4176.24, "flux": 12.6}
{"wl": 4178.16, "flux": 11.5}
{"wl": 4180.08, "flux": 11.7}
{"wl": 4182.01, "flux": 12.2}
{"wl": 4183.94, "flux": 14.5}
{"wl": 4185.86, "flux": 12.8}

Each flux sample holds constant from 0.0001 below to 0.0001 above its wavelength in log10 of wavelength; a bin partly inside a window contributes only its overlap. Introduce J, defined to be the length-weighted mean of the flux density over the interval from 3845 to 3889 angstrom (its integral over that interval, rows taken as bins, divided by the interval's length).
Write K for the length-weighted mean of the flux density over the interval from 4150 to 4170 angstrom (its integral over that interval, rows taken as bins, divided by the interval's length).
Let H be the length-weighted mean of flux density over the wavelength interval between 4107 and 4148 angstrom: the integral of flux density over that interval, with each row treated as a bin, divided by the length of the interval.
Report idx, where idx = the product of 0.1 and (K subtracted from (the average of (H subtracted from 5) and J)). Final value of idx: -1.1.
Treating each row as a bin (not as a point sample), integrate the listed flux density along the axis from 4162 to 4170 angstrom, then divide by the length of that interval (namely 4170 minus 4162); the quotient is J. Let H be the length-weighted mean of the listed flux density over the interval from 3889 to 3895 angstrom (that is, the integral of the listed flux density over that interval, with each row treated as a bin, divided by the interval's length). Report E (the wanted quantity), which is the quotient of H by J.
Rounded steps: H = 11.5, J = 12.9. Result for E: 0.89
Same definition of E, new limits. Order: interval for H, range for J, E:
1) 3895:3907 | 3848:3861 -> 0.93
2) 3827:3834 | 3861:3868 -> 0.66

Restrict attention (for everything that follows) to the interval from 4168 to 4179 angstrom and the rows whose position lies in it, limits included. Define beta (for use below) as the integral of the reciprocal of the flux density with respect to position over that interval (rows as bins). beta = 0.88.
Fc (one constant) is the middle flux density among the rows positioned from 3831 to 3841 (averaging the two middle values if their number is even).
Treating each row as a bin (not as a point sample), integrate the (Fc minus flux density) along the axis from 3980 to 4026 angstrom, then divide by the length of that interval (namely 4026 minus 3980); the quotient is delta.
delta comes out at -4.8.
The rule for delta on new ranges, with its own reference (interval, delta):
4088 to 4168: -4.1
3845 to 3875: -4.6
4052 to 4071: -5.3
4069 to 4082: -4.0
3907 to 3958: -3.5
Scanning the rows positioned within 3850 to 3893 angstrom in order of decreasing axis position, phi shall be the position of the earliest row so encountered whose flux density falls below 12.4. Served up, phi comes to 3892.11 angstrom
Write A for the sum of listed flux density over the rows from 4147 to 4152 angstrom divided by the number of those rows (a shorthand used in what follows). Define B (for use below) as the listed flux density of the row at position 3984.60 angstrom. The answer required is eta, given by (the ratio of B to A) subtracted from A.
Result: 12.6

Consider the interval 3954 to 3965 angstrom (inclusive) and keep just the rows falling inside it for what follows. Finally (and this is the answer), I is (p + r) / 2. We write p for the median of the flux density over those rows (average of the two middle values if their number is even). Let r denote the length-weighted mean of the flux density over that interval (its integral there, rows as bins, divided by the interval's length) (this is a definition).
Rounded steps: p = 12.3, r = 11.5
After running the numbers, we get 11.89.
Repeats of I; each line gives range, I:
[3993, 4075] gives 13.74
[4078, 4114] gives 11.83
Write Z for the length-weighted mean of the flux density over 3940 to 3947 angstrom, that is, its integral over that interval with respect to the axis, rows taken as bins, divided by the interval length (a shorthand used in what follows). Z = 11.8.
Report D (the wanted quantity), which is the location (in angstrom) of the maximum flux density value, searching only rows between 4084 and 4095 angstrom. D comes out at 4094.35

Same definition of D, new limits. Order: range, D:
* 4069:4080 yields 4073.66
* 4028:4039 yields 4032.60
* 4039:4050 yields 4041.89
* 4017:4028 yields 4021.47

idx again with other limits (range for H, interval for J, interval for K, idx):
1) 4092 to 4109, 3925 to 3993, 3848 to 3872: -1.2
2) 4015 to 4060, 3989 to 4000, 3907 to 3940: -1.0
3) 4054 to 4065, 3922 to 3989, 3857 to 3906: -1.1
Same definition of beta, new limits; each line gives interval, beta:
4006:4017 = 0.85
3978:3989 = 0.96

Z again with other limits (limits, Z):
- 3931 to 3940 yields 9.9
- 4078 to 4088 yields 12.0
